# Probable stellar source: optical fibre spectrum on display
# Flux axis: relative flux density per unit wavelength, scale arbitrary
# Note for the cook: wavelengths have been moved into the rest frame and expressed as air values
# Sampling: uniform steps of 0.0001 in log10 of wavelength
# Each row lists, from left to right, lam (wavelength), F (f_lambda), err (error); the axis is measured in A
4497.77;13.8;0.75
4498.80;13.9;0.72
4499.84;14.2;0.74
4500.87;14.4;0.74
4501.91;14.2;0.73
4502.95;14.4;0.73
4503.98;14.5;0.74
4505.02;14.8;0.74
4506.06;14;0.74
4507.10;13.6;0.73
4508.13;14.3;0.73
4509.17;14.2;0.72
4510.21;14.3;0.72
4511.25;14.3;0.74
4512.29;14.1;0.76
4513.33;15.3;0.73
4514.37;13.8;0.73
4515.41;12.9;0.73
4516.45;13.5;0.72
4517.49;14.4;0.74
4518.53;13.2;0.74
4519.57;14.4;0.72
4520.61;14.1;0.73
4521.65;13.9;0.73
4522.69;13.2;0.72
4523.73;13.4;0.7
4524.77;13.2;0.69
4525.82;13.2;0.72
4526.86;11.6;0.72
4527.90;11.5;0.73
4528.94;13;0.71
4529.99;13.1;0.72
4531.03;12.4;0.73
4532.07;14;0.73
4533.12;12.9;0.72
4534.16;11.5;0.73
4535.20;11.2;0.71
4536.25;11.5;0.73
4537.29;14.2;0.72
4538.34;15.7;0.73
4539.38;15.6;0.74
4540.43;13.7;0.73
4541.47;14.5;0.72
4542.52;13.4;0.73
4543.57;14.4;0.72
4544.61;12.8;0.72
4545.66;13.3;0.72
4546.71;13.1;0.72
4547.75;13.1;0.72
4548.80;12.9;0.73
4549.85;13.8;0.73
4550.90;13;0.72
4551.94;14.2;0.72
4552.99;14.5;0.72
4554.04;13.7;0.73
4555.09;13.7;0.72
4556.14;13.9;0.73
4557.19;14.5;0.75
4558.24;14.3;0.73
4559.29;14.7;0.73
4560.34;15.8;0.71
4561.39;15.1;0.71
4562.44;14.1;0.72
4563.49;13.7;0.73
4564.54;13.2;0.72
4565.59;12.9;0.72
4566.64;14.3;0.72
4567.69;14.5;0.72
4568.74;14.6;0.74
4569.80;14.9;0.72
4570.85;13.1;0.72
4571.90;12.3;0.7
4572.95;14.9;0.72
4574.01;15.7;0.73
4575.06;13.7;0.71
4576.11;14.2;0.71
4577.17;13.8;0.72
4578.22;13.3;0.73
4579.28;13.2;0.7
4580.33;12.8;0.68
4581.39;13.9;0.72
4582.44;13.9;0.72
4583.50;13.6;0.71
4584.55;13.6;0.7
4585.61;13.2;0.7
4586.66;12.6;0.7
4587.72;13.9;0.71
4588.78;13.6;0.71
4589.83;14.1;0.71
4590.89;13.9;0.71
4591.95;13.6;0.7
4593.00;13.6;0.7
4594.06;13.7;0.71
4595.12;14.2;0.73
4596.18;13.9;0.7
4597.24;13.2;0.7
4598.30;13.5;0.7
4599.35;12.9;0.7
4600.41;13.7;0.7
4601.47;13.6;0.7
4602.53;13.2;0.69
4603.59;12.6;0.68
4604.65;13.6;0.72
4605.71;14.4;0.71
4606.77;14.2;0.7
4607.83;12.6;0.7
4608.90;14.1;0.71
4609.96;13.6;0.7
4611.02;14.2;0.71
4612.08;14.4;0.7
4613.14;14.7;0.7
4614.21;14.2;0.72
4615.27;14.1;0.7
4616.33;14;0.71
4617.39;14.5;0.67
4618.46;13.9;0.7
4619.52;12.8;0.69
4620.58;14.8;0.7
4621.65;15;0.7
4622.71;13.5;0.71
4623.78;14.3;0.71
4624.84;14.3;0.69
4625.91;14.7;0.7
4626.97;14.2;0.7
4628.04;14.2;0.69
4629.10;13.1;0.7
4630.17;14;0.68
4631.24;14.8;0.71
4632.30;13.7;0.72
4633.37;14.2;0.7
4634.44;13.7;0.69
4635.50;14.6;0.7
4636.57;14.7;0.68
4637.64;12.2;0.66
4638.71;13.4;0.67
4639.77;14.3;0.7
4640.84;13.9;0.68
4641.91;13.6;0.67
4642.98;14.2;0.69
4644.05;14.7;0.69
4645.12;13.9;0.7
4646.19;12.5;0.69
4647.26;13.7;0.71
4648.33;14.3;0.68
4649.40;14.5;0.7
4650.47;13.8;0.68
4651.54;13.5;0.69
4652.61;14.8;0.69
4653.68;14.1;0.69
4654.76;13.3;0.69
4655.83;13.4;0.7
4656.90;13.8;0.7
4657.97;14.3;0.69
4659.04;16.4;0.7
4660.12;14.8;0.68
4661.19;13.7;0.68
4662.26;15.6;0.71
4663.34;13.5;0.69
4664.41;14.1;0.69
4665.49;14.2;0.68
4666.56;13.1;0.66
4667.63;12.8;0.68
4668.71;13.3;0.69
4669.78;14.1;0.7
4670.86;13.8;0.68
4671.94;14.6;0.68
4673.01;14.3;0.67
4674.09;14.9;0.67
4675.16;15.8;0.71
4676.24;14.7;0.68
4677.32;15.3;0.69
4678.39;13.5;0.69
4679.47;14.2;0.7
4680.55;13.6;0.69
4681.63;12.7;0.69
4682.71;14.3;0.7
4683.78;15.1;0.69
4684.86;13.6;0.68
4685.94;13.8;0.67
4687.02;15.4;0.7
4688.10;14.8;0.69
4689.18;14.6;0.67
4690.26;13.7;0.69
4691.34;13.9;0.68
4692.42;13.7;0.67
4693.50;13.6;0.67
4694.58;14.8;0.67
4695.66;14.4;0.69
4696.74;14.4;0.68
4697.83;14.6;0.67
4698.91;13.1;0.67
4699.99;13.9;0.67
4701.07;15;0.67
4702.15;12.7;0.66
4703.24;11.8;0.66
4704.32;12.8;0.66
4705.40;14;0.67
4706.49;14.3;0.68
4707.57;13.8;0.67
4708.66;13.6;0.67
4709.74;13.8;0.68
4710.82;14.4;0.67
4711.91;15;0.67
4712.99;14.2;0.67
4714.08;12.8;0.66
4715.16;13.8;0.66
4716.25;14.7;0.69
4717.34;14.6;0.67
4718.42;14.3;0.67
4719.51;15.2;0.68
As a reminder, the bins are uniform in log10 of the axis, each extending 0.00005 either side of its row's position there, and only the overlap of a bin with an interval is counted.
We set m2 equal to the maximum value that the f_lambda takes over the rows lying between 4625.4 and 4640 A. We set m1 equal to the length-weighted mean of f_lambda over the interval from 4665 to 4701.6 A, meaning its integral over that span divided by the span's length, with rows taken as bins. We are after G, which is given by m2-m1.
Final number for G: 0.6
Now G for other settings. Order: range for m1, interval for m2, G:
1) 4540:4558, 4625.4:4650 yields 1.1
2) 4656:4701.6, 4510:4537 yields 1.1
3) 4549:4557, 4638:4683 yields 2.6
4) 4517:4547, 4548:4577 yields 2.5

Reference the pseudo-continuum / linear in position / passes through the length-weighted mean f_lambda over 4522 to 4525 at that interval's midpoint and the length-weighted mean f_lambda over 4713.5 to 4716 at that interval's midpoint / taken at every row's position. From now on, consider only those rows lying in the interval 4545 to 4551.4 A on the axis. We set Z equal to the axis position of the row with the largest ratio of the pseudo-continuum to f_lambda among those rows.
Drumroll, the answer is 4548.80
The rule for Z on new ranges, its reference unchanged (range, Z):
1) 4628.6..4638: 4637.64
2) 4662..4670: 4667.63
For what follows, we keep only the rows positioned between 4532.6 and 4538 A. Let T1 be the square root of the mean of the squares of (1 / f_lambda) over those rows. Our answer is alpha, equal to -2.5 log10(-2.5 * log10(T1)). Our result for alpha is -1.082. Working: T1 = 0.0825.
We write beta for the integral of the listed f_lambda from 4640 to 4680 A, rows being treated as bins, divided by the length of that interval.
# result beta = 14.1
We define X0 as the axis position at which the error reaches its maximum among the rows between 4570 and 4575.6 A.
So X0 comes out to 4574.01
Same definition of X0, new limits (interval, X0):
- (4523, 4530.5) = 4527.90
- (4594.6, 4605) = 4595.12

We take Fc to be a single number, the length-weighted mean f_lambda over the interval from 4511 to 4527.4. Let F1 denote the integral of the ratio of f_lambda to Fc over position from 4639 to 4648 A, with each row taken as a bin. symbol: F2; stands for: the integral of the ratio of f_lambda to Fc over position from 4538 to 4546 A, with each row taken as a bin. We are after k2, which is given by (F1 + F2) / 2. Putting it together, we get 8.7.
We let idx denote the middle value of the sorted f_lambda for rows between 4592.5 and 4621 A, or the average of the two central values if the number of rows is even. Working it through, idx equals 13.9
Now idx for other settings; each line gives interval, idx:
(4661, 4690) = 14.2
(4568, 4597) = 13.7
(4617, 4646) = 14.2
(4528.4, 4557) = 13.4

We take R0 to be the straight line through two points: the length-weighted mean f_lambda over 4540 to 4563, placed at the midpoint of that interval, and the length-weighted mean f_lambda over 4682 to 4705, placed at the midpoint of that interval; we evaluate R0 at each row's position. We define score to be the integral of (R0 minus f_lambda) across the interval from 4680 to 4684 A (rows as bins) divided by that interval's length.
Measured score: 0.2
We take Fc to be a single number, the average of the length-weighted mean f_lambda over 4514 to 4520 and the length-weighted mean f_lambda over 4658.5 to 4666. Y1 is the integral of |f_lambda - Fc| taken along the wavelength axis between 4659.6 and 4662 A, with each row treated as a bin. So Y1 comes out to 1.57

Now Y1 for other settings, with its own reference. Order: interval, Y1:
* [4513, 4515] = 1.48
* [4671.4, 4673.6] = 0.69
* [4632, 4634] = 0.47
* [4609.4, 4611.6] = 0.65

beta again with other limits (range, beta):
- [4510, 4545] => 13.5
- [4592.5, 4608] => 13.5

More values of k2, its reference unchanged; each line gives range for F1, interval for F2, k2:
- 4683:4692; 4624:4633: 9.4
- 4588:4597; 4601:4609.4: 8.7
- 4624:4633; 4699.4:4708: 8.9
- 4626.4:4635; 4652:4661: 9.1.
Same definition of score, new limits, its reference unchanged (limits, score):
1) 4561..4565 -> -0.1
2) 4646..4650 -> 0.1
